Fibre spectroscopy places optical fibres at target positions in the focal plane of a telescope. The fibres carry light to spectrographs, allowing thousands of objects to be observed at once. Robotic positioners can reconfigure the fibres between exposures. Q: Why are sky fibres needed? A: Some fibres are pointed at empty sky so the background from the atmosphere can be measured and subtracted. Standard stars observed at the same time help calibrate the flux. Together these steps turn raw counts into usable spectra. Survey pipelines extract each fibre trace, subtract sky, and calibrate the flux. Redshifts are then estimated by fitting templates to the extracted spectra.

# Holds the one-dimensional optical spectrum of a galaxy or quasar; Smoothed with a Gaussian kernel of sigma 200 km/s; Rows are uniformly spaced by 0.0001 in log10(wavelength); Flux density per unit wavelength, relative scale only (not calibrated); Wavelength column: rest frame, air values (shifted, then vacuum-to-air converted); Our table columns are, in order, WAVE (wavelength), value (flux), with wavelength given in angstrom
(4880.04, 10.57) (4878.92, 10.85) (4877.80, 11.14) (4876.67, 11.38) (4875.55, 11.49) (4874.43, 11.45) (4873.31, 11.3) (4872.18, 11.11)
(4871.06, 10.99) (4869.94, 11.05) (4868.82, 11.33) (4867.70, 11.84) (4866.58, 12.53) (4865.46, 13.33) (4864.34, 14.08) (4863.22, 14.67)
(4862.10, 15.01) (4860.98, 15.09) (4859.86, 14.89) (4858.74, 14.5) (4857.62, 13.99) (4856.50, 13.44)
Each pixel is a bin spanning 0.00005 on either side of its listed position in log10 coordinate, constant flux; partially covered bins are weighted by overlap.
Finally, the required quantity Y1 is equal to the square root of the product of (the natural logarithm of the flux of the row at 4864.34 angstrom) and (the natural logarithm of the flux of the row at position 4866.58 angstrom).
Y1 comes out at 2.59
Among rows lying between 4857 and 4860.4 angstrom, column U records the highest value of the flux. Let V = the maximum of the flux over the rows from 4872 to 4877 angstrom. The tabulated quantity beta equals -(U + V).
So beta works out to -26.4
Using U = 14.89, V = 11.49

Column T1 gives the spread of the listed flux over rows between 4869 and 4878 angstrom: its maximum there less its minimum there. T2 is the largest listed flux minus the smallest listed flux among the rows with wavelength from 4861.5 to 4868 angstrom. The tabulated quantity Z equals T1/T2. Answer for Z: 0.2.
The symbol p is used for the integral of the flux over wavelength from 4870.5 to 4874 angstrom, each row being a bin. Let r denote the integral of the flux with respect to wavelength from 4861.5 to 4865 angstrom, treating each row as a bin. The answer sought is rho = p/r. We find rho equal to 0.77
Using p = 39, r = 51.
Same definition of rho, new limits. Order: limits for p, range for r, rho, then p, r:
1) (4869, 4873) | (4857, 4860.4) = 0.90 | 44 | 49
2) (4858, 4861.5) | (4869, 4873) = 1.17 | 52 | 44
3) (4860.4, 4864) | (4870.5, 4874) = 1.37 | 54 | 39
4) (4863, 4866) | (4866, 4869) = 1.16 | 42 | 36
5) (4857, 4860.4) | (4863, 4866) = 1.17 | 49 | 42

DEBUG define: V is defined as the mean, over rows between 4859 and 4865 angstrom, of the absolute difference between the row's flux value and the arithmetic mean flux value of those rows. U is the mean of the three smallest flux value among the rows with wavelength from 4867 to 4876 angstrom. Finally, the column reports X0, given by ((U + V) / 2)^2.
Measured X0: 32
